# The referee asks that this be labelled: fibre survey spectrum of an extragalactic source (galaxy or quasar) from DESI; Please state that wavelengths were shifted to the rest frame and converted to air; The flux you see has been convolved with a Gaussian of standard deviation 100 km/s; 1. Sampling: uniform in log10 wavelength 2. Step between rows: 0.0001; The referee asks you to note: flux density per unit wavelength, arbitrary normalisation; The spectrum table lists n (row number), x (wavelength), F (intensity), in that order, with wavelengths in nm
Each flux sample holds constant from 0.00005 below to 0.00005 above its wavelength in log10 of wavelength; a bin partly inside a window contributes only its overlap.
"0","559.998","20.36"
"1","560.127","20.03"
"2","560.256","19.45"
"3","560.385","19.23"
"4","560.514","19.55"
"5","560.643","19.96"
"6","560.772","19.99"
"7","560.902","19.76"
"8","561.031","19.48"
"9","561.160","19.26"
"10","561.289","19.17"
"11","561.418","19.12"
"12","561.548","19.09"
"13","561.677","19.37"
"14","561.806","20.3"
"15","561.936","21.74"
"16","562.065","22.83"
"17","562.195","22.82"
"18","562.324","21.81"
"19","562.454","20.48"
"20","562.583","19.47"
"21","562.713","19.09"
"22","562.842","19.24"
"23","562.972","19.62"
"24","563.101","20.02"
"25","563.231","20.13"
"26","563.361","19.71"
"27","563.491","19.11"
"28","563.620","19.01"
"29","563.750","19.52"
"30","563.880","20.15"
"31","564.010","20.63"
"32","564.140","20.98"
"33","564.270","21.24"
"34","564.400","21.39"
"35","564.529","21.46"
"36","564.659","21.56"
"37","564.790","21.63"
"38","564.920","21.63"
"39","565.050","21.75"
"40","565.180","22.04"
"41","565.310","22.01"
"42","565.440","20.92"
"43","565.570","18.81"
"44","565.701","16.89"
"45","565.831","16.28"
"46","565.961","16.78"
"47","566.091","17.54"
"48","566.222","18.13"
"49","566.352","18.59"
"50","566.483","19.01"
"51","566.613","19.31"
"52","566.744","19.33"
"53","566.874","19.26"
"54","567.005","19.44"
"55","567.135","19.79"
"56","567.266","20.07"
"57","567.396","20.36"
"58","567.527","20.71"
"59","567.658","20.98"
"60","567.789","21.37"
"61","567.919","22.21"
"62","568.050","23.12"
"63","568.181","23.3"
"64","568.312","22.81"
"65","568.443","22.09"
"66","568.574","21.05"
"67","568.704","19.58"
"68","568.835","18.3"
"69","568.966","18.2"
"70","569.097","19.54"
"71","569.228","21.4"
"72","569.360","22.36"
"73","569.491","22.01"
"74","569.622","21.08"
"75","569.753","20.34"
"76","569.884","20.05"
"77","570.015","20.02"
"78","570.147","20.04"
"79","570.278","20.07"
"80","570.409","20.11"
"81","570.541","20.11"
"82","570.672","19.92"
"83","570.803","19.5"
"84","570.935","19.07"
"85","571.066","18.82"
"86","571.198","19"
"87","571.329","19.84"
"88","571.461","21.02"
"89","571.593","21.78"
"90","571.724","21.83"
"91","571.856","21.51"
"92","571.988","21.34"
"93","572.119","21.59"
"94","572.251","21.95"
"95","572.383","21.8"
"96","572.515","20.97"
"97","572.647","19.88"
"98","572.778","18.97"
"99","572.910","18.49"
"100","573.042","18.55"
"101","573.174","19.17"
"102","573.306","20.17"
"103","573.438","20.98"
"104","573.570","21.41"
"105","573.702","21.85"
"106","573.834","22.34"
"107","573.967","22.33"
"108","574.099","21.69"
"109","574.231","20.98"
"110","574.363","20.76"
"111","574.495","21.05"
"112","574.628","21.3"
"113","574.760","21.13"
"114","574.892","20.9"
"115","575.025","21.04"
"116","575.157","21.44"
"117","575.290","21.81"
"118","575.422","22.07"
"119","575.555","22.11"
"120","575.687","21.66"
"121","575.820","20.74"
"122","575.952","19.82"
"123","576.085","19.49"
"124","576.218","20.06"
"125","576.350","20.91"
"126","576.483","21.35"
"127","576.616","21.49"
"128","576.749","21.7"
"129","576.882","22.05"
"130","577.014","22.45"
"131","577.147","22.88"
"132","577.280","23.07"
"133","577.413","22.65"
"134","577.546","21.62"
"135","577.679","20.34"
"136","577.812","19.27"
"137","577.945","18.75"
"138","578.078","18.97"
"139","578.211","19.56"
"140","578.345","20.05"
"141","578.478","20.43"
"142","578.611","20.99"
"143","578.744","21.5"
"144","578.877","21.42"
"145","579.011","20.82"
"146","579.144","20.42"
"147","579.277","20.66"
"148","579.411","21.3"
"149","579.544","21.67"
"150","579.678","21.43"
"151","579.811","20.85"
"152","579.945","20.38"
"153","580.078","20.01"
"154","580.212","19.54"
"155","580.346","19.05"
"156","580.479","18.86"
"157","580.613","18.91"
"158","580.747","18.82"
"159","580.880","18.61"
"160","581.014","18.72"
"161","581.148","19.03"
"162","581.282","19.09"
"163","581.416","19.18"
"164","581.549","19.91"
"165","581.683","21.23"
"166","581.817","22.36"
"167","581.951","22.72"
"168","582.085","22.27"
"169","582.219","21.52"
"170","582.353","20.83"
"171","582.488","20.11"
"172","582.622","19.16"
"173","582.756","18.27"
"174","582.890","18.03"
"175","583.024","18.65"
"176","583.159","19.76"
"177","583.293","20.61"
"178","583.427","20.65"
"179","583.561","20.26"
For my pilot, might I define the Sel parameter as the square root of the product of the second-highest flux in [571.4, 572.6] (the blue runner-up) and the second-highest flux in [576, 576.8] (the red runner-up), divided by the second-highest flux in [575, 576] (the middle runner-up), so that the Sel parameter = 0.98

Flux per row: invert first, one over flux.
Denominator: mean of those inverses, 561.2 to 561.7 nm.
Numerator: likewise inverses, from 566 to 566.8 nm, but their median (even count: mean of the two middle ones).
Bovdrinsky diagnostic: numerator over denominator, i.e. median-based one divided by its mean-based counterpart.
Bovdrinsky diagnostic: 1.02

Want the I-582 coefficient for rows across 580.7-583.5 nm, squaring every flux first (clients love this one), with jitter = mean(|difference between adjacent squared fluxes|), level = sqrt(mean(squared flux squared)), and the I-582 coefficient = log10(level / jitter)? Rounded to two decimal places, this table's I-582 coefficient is 1.24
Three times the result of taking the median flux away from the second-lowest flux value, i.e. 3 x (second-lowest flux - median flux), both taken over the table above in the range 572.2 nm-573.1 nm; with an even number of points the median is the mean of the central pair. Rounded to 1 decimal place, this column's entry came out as -4.0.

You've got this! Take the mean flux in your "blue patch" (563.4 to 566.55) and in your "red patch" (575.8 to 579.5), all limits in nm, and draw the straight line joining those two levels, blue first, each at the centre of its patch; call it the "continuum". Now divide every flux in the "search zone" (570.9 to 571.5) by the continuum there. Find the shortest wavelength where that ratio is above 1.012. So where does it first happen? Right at 571.461 nm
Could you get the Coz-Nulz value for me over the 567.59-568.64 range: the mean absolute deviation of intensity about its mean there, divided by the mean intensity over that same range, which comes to 0.034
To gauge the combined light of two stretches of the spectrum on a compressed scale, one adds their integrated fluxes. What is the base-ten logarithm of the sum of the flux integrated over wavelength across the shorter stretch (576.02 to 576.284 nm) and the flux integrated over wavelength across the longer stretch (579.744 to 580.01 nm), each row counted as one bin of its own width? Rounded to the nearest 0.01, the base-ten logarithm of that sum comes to 1.03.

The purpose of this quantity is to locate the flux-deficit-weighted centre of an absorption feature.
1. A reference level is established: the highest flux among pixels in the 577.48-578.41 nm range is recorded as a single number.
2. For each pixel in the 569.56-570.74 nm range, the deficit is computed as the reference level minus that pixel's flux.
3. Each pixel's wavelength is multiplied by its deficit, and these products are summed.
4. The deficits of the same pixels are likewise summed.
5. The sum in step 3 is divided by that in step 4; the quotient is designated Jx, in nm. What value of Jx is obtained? 570.20 nm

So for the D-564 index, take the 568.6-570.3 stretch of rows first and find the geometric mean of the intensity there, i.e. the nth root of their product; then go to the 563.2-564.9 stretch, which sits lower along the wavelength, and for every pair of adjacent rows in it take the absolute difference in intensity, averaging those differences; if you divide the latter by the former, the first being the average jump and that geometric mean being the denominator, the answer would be 0.0154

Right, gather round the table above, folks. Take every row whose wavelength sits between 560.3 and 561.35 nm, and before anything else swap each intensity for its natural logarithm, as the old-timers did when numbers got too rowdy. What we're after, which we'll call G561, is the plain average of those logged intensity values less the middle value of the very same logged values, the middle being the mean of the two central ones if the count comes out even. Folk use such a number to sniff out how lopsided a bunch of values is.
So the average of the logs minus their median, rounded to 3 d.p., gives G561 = 0.002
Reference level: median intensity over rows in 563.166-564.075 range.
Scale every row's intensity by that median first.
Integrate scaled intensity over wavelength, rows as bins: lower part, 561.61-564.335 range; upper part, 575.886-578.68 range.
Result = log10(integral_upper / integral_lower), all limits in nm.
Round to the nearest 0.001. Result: 0.022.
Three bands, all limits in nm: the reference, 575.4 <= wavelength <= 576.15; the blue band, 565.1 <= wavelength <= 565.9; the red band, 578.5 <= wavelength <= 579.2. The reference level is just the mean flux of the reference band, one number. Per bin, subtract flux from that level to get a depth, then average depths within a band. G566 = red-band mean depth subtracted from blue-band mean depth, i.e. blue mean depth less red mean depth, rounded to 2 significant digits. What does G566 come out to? 1.5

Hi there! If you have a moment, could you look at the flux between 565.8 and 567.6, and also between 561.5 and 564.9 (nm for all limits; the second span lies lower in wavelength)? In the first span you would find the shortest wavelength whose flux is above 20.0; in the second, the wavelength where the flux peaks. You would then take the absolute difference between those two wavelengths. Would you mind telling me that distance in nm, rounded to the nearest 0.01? 5.20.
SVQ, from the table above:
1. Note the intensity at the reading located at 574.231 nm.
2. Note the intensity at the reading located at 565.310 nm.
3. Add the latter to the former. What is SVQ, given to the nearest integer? 43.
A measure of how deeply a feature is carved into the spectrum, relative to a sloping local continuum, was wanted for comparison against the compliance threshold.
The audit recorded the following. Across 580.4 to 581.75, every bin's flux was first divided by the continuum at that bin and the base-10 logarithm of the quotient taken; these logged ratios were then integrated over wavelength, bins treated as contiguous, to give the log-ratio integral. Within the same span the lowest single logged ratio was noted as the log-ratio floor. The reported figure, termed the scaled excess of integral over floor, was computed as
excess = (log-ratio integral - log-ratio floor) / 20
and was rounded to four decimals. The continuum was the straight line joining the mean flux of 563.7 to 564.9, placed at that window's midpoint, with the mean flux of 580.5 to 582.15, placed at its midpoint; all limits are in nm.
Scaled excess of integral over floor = 0.0004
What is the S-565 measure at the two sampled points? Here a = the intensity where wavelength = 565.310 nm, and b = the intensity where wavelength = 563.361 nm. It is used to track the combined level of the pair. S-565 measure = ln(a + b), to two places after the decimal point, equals 3.73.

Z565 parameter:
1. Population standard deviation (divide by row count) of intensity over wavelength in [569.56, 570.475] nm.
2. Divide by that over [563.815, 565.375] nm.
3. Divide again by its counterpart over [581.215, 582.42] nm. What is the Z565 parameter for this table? 0.5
